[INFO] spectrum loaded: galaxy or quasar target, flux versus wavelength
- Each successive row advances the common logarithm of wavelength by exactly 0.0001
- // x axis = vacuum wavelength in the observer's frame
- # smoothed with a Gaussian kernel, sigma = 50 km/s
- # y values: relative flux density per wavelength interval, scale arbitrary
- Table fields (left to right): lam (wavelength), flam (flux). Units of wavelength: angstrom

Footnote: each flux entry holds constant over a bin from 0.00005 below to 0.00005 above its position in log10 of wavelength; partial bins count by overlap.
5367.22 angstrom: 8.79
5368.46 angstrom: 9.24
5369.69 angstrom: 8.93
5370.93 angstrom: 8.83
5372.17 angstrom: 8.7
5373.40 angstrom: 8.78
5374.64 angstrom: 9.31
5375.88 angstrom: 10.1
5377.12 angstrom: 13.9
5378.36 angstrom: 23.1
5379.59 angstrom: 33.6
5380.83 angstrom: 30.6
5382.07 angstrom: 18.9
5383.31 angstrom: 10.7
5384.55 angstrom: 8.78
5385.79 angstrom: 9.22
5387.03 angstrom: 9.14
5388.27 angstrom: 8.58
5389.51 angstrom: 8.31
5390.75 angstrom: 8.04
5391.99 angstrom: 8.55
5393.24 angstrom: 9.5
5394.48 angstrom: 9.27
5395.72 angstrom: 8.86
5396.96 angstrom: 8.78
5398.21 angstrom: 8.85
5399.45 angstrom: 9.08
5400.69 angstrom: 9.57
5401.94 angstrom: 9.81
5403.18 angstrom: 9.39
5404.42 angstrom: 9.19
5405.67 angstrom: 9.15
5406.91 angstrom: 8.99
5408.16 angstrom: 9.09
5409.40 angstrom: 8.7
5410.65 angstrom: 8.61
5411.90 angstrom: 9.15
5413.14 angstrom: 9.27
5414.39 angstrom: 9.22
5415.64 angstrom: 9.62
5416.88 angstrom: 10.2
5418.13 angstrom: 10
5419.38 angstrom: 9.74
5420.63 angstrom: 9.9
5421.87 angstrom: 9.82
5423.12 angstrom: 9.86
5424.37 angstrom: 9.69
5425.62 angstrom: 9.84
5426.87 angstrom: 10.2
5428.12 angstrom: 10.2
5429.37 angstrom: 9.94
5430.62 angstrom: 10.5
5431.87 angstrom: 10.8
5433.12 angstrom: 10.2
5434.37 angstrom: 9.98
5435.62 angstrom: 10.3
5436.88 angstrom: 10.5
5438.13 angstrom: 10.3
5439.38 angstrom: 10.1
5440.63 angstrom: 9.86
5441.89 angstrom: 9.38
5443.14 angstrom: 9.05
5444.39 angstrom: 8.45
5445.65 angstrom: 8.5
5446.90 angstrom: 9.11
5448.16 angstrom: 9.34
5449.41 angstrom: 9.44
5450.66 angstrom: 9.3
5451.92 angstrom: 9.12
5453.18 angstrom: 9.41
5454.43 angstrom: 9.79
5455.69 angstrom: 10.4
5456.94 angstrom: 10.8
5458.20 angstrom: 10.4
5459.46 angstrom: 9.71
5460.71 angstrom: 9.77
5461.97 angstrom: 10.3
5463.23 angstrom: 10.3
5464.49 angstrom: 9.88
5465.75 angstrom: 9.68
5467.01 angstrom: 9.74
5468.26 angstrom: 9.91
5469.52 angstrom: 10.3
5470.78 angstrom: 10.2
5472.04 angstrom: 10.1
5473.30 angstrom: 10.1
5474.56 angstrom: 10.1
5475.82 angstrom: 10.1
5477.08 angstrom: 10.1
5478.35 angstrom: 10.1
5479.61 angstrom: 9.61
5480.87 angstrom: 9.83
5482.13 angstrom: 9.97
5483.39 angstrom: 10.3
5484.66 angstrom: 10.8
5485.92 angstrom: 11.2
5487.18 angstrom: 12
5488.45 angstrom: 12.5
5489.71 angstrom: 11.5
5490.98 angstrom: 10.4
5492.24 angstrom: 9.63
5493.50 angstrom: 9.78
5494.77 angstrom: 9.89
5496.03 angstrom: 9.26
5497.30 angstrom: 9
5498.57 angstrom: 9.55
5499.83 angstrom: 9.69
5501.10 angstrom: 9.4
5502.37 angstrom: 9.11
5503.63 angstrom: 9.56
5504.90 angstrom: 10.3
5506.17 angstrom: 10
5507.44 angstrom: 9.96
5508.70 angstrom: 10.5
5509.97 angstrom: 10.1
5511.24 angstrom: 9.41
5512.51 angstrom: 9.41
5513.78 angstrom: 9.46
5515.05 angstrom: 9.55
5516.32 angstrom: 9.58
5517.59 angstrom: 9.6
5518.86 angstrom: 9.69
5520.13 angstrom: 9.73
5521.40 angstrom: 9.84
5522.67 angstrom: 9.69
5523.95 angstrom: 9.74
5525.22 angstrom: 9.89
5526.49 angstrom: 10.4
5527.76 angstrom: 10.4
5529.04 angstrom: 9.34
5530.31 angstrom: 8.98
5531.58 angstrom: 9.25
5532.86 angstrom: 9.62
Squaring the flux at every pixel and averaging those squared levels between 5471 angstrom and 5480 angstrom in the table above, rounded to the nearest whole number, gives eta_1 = 101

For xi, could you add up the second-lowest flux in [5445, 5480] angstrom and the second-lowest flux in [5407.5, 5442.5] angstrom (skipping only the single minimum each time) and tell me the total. 17.8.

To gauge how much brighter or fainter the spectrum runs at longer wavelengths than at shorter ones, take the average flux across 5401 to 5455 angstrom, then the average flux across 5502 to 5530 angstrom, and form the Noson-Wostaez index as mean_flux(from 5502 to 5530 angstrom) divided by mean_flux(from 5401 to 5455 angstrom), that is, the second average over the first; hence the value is 1.02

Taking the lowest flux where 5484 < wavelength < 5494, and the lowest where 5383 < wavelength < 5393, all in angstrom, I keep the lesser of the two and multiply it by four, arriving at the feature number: 32.2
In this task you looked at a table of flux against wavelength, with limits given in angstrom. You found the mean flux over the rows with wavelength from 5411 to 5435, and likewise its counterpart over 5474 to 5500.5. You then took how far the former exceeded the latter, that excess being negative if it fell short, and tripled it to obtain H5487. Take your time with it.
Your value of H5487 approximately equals -1.1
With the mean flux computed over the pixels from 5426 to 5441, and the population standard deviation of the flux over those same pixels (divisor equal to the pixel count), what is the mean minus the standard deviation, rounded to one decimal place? 10.0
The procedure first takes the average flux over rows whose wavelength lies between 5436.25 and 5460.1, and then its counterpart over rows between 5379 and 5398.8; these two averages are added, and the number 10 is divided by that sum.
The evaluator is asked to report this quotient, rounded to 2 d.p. 0.45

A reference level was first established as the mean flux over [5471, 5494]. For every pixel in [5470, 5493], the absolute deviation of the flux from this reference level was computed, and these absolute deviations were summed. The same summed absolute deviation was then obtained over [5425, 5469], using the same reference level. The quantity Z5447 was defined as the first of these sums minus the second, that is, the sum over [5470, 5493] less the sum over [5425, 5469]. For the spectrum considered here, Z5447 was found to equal -12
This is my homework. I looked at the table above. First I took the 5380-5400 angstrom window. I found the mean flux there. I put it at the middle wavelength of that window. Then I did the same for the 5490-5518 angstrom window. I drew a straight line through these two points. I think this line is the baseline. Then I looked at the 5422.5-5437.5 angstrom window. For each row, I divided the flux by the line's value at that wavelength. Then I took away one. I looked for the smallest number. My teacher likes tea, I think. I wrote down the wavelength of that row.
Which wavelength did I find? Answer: 5424.37 angstrom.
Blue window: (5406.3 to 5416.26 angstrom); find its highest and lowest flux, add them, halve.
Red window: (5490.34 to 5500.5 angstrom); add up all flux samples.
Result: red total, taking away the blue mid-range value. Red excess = 68.1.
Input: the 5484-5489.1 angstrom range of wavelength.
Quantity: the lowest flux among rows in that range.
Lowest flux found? 10.8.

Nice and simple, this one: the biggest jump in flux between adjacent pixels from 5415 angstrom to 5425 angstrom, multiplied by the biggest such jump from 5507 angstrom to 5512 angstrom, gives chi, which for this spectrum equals 0.40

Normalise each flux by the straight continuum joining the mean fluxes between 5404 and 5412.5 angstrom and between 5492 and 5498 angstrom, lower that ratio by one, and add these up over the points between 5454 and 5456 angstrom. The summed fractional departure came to 0.18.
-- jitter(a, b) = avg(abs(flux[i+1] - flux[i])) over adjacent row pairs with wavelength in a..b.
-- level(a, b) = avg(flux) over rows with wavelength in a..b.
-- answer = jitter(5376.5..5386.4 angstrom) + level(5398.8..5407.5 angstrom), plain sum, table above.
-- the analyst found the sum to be 15.7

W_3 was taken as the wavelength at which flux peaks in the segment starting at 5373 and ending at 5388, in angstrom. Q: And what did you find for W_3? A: 5379.59 angstrom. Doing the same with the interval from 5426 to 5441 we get 5431.87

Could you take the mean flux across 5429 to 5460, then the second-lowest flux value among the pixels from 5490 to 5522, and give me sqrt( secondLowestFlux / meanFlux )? 0.965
